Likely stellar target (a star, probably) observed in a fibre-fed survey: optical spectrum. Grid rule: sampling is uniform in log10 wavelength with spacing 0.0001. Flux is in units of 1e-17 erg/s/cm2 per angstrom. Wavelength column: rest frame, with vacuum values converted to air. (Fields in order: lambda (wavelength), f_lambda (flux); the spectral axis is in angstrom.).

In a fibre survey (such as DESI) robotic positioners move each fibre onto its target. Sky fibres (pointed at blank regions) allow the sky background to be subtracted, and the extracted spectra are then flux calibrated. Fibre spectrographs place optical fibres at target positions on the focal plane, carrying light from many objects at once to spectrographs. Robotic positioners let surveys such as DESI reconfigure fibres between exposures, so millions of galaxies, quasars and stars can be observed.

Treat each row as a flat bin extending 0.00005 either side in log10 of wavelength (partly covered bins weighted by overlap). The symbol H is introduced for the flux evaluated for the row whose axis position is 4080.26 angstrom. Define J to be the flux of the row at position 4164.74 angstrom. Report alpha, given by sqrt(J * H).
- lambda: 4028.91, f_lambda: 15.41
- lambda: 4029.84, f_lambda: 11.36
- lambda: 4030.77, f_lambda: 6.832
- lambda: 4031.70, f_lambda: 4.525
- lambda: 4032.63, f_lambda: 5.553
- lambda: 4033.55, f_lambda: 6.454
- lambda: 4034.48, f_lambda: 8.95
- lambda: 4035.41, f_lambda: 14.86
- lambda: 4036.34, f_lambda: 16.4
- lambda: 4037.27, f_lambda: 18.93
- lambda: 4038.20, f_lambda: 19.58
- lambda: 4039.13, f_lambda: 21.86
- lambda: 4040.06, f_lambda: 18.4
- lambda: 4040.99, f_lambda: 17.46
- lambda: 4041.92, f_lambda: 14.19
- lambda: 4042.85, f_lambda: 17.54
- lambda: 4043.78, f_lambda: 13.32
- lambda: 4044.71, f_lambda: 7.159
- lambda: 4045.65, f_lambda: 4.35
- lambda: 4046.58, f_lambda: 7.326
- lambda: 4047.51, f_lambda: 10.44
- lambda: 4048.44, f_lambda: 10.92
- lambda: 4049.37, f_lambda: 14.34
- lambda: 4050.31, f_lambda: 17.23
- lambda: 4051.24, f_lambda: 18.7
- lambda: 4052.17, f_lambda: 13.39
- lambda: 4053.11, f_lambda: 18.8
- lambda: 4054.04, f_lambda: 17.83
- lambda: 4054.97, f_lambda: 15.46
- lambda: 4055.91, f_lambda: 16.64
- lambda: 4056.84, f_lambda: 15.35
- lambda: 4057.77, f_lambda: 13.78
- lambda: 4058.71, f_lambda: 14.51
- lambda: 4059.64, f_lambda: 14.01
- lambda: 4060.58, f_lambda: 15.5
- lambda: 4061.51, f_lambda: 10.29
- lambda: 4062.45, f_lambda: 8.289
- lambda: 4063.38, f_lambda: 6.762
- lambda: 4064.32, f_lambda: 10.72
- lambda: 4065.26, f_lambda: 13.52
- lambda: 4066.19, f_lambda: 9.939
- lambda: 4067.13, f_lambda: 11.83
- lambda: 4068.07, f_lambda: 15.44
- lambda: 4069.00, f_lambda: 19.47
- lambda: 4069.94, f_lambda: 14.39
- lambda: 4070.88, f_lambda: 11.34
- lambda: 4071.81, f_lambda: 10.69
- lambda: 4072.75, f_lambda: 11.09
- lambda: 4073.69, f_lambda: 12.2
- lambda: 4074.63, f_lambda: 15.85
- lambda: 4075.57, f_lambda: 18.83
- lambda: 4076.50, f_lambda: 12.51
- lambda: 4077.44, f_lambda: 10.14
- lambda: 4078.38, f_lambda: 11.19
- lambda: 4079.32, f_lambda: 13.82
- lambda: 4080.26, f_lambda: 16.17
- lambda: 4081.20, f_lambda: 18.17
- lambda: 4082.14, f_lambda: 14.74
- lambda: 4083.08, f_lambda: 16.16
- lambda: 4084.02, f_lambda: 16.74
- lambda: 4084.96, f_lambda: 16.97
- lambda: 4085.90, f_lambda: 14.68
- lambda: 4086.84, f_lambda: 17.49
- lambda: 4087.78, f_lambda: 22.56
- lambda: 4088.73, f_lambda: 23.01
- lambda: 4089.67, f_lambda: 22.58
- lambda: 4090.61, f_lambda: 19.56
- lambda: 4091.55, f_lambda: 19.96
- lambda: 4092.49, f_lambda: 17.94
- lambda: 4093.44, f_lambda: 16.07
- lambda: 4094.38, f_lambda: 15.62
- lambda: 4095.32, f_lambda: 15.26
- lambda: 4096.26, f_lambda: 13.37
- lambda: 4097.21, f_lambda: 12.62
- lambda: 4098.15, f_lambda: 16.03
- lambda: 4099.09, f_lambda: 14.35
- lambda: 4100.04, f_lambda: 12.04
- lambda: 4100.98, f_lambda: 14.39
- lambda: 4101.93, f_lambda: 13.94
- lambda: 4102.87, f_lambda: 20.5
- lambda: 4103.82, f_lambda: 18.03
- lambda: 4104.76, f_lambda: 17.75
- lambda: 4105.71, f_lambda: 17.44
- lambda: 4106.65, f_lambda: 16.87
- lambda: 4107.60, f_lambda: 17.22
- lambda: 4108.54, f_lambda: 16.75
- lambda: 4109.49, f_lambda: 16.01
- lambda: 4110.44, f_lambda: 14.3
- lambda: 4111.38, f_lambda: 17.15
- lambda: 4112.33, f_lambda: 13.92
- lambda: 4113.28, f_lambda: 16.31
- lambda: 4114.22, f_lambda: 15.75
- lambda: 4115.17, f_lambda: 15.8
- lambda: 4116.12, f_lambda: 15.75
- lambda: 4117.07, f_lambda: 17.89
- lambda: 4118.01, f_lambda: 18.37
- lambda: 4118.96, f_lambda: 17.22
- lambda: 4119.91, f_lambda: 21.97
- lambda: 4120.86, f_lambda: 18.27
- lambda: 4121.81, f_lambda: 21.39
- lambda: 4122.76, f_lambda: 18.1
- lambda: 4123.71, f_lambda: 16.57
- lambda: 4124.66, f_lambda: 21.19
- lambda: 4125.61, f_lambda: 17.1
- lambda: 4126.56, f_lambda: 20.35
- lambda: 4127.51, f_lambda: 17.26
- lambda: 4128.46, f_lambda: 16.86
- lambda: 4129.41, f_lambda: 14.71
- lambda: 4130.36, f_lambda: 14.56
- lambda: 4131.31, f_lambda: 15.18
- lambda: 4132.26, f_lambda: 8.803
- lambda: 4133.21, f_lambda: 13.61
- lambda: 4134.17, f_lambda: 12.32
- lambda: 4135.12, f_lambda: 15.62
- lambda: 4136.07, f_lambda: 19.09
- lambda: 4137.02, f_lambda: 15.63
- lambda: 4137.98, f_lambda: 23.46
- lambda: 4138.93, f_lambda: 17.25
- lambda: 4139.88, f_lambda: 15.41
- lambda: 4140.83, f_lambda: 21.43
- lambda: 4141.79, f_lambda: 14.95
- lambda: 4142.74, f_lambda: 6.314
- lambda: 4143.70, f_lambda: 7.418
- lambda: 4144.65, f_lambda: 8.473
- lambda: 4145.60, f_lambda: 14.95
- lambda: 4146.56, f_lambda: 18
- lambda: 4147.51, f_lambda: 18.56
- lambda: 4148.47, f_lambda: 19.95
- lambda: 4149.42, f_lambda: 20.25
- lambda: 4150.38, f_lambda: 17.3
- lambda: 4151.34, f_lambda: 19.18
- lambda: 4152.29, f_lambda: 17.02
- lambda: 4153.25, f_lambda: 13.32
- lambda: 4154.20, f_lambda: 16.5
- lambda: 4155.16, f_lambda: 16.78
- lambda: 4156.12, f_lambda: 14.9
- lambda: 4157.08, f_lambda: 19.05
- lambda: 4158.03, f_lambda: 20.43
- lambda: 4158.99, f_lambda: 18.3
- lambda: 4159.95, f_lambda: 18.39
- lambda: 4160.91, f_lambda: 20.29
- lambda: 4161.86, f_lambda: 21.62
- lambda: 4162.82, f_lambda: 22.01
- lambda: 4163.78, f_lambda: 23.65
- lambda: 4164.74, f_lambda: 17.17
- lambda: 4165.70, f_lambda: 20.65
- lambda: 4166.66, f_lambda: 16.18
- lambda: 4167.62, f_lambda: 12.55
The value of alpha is 16.7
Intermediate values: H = 16.17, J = 17.17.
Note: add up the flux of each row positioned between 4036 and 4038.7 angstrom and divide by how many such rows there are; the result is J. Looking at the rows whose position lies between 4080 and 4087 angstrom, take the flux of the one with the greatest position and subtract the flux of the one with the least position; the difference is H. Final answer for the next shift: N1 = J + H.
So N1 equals 19.6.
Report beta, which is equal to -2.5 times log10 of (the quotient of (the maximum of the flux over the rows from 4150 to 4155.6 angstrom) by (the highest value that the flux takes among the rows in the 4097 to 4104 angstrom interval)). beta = 0.07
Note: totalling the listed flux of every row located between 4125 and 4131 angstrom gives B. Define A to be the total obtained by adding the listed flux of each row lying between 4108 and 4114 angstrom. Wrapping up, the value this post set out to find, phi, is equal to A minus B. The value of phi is -6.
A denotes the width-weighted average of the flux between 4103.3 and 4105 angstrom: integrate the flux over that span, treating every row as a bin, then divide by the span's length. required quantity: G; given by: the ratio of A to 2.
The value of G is 9.0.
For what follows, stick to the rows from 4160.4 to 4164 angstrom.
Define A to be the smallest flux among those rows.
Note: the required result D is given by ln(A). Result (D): 3.0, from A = 20.29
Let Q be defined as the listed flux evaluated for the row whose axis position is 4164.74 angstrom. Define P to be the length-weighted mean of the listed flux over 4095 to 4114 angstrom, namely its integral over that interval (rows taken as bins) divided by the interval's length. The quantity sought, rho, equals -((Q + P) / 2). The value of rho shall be -16.4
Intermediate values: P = 15.7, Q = 17.17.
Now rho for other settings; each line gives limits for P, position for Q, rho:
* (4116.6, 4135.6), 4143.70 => -12.1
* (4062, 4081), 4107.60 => -15.0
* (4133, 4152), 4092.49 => -17.0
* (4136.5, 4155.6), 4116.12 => -15.9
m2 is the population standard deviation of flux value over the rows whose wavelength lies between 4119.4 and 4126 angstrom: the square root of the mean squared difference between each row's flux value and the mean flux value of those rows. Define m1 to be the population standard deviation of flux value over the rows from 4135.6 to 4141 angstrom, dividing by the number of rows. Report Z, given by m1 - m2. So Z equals 0.9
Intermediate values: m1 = 3.0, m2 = 2.1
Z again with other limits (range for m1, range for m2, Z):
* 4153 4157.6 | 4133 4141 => -1.5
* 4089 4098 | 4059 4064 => -0.2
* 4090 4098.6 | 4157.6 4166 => 0.4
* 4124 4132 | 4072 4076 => -0.7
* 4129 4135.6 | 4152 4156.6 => 0.8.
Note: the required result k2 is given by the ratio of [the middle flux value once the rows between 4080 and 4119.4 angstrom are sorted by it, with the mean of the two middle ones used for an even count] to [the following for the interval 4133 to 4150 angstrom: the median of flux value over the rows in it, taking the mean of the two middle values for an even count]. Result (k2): 1.06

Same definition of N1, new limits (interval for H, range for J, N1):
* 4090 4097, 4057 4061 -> 8.3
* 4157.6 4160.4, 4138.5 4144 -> 11.8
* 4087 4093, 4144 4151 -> 12.2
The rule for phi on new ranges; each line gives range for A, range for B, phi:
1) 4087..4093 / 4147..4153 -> 13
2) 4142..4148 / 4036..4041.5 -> -39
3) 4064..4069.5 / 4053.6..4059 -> -13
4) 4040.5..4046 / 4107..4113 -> -21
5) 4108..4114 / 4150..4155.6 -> -6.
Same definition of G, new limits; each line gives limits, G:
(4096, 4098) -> 6.7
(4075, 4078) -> 6.9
